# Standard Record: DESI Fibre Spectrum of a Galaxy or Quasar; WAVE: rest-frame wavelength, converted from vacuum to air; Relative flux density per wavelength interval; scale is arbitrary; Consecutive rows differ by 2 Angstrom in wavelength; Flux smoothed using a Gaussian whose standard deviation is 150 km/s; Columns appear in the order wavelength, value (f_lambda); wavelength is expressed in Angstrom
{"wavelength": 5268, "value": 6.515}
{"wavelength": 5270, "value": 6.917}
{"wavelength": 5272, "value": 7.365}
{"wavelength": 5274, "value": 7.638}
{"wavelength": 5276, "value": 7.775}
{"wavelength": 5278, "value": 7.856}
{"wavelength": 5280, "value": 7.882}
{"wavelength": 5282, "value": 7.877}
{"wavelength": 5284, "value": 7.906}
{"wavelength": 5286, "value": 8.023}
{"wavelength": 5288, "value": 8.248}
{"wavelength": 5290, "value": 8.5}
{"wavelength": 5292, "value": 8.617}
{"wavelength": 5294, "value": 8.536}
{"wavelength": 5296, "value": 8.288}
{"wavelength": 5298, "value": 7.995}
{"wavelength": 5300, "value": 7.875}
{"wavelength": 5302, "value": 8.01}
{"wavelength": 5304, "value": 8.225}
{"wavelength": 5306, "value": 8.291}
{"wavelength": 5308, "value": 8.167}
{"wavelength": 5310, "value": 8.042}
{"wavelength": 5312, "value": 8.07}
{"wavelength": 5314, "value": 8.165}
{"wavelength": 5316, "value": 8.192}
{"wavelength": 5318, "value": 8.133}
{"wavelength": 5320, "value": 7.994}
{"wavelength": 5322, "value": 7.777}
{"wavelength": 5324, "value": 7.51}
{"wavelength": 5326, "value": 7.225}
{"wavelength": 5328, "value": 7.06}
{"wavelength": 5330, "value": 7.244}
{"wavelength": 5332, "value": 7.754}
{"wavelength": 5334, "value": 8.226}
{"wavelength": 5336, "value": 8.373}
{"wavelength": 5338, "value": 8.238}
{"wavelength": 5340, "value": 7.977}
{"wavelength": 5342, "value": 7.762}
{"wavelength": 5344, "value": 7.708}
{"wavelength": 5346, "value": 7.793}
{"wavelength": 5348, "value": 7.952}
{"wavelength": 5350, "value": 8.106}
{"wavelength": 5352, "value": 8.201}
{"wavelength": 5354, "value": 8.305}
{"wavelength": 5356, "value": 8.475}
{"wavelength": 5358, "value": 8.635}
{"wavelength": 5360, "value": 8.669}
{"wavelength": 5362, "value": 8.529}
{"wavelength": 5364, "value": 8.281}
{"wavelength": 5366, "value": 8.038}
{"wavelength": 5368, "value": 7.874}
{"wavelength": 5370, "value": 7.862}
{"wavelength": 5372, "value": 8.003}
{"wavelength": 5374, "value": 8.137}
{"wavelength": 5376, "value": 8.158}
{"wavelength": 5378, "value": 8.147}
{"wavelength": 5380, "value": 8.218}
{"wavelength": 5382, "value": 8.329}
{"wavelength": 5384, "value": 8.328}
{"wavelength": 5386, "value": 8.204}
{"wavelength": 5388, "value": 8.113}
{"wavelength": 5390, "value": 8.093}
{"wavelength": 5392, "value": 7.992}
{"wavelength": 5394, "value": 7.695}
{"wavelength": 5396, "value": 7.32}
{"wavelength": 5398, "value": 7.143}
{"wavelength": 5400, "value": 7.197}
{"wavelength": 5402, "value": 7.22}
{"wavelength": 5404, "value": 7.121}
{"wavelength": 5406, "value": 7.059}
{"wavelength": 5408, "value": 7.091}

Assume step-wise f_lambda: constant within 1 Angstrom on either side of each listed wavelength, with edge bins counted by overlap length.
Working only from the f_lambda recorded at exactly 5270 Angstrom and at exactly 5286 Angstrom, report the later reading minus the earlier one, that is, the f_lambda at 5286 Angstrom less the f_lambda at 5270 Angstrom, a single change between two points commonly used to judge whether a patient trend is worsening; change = 1.1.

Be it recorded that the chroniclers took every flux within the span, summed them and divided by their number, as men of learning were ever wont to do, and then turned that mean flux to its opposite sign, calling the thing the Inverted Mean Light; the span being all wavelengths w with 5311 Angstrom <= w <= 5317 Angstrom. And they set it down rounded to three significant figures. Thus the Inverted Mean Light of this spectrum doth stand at -8.14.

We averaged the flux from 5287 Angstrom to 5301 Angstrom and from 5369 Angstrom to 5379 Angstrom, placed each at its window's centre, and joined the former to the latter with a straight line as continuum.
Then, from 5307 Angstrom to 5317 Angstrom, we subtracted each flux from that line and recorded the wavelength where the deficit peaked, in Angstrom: 5310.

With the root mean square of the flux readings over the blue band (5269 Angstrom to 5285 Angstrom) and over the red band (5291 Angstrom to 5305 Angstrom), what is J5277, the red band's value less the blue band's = 0.6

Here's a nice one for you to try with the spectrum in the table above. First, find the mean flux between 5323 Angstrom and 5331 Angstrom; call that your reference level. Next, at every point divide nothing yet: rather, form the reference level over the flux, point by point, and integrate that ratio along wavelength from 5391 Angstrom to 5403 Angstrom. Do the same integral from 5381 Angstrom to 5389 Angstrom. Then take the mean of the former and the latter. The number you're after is 9.4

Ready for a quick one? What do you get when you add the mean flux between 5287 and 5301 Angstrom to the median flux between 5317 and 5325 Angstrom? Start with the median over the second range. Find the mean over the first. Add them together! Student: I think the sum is 16.2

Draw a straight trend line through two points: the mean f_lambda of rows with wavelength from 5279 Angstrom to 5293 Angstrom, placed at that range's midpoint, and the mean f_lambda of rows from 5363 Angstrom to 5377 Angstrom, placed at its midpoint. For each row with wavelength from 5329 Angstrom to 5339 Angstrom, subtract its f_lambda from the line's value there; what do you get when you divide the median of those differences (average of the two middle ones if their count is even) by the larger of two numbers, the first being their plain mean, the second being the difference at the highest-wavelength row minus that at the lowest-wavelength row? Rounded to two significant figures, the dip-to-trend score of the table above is -1.1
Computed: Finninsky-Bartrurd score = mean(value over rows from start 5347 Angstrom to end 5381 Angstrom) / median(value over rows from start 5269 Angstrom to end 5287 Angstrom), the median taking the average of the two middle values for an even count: 1.05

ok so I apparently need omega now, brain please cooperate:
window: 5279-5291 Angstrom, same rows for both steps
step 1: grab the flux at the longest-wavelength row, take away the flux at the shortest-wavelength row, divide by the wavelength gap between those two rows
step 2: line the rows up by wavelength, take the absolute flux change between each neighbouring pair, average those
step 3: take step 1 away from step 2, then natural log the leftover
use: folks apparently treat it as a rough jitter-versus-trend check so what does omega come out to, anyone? -2.8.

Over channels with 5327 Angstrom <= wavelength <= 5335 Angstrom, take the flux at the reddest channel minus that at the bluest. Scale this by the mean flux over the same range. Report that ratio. 0.15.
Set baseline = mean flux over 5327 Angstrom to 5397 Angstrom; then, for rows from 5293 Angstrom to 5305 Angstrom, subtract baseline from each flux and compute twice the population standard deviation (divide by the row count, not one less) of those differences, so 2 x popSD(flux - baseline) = 0.44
